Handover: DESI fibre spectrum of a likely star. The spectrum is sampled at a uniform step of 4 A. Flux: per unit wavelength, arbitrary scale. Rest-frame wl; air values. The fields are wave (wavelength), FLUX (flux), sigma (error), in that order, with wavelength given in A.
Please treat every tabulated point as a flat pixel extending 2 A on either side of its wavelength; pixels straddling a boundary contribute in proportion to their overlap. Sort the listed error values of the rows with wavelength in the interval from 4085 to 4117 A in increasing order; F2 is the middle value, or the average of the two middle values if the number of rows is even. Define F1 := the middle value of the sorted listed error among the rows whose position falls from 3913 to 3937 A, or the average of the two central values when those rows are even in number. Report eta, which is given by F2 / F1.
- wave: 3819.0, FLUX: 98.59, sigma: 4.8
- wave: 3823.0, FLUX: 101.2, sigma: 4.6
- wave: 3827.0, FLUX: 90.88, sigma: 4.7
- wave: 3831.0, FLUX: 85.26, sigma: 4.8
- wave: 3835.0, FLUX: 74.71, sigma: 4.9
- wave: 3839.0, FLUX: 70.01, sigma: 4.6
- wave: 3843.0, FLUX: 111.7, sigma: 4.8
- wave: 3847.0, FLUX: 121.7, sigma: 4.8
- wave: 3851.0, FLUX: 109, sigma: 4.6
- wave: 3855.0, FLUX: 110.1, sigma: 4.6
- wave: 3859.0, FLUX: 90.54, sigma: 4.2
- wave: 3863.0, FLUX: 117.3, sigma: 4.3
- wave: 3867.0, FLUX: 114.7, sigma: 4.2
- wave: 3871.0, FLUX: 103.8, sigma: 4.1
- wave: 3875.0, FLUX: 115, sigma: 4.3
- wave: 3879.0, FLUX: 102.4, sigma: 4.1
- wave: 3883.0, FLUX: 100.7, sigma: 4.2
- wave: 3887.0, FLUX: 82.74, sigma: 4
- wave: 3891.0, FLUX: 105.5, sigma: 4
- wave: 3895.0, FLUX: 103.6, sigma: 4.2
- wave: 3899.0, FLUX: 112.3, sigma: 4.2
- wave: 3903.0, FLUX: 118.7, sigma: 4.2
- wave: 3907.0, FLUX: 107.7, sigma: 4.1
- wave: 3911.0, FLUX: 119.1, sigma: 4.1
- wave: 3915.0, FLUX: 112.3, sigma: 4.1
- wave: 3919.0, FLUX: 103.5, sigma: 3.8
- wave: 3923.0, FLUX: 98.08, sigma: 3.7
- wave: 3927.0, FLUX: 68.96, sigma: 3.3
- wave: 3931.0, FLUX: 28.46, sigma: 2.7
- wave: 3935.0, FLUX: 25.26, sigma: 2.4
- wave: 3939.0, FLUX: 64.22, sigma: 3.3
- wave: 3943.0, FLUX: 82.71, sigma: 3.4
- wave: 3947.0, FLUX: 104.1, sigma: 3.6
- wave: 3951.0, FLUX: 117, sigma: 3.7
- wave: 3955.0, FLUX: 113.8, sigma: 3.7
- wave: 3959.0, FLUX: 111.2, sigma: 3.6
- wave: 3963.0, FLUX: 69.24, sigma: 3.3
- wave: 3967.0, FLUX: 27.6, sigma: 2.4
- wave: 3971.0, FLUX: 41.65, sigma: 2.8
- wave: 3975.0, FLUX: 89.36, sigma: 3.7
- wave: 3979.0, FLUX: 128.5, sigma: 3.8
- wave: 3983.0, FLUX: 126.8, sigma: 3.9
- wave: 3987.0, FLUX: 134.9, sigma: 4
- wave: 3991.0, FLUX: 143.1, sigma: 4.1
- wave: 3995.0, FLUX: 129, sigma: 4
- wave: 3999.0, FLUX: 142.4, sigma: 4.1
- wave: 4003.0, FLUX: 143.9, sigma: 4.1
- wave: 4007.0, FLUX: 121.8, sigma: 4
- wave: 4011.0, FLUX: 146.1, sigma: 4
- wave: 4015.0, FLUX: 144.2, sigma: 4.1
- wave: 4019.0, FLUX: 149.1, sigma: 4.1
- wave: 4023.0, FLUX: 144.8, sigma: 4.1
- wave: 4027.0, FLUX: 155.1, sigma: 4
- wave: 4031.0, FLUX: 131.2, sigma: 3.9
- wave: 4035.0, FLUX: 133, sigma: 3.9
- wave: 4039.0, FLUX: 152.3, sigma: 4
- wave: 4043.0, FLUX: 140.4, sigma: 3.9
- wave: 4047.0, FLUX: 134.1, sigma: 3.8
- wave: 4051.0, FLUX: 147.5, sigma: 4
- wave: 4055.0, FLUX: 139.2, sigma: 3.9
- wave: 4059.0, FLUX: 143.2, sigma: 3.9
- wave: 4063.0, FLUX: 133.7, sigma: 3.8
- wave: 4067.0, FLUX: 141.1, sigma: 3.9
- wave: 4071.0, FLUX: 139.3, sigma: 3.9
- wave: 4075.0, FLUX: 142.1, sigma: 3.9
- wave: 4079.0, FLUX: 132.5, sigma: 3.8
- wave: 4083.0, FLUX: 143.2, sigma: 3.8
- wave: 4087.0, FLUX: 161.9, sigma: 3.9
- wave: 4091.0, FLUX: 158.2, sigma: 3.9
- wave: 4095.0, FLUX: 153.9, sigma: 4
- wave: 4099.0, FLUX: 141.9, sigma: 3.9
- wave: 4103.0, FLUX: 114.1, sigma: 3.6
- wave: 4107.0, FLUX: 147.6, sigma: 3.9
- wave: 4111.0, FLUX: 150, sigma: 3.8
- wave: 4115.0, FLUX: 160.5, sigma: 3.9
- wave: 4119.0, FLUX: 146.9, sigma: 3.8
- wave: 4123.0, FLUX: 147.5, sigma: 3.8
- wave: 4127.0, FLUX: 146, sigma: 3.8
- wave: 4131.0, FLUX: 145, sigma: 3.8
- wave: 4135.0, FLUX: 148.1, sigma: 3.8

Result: 1.11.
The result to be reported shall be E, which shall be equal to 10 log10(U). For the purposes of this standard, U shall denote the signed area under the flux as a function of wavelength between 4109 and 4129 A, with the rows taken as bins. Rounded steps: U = 3004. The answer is 34.8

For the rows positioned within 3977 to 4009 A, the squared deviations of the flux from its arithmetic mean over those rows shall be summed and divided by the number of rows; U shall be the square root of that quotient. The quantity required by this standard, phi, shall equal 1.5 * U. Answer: 12.0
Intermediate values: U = 8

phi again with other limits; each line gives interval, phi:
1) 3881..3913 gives 16.3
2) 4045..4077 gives 6.4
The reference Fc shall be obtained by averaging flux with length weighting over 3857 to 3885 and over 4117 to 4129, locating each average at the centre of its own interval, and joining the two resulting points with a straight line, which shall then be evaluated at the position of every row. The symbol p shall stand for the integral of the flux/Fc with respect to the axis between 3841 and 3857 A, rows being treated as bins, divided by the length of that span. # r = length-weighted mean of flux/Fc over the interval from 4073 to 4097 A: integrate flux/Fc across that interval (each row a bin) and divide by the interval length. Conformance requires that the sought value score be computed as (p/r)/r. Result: 1.0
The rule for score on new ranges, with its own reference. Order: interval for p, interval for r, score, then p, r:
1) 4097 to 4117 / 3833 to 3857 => 1.0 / 0.99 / 0.97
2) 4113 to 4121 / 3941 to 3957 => 1.4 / 1.05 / 0.88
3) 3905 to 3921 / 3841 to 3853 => 0.8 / 0.98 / 1.11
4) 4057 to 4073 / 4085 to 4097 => 0.8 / 1.01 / 1.12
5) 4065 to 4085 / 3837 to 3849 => 1.0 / 1.00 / 0.99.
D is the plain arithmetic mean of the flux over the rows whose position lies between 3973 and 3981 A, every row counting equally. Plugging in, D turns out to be 109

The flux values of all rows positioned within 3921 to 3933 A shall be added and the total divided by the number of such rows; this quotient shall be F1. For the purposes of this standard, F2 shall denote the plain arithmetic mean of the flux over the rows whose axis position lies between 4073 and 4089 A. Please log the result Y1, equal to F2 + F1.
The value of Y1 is 210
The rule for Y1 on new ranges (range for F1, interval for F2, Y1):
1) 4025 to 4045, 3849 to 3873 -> 250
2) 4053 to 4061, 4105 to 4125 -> 292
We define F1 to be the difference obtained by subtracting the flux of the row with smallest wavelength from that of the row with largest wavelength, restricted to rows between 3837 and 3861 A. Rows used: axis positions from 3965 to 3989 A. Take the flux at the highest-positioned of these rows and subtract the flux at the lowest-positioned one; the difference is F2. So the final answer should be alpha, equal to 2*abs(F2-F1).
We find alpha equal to 174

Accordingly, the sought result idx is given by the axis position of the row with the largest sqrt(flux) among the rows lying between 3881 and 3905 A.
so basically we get 3903.0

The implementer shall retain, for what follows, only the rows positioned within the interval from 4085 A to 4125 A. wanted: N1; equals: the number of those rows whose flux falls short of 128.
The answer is 1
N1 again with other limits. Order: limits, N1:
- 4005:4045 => 1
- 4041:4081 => 0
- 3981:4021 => 2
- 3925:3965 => 10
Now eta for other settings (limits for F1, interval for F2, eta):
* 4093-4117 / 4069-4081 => 1.00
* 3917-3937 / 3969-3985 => 1.14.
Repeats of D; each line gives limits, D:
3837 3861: 102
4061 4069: 137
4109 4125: 151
